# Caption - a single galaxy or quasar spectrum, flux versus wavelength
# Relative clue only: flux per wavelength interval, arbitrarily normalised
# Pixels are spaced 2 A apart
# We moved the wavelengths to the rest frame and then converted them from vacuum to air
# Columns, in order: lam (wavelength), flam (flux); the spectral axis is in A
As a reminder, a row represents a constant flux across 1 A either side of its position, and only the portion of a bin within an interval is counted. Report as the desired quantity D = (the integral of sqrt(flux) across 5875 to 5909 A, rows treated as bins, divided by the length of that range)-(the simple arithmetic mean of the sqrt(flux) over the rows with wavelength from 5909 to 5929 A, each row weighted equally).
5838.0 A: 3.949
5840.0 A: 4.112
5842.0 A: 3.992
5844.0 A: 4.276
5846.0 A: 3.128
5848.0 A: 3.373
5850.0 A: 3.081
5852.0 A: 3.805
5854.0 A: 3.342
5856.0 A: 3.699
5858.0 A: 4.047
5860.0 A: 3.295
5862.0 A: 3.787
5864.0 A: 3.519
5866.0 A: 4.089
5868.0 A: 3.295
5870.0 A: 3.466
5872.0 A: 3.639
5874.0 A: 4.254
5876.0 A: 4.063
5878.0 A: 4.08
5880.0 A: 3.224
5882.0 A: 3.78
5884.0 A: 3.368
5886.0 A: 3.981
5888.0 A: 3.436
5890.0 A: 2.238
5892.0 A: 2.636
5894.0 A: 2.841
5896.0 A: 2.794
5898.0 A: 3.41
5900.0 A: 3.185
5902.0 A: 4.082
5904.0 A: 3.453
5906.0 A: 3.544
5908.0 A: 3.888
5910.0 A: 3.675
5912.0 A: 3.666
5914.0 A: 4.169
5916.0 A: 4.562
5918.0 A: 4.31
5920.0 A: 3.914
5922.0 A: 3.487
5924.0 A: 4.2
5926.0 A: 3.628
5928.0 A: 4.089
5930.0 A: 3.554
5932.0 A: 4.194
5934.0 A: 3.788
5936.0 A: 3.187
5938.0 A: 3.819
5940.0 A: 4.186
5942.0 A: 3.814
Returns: -0.15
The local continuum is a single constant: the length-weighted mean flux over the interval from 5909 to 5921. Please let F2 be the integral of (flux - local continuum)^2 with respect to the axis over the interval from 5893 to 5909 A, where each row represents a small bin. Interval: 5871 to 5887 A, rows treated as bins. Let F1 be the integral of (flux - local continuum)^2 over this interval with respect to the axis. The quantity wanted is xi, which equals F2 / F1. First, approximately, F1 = 2.9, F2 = 9.7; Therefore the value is 3.4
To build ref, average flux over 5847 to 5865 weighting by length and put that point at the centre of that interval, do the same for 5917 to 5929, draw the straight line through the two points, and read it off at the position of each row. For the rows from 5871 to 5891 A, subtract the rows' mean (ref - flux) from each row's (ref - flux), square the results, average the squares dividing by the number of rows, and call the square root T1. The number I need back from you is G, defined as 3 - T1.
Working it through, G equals 2.42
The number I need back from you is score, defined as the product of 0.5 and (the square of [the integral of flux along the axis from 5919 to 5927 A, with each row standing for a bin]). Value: 464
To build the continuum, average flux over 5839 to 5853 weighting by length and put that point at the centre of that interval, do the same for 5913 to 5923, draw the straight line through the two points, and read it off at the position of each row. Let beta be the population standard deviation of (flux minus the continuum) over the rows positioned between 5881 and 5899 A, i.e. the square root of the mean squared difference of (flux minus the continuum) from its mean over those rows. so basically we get 0.55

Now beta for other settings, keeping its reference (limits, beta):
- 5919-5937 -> 0.34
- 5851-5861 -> 0.29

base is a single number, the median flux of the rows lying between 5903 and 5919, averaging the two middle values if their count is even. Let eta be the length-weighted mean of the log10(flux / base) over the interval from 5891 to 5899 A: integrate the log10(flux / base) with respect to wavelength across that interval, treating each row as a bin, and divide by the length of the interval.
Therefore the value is -0.114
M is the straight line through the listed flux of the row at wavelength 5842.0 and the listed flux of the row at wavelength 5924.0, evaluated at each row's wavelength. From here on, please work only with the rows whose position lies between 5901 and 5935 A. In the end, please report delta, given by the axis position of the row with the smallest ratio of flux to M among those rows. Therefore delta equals 5922.0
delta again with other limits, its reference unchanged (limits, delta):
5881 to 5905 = 5890.0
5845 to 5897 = 5890.0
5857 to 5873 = 5868.0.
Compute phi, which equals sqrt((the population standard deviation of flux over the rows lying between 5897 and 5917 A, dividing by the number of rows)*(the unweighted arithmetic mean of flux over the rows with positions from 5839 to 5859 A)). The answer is 1.20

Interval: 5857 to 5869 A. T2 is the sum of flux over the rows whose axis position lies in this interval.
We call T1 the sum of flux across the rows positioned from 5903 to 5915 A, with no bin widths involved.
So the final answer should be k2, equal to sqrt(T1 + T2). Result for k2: 6.67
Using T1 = 22.4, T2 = 22.0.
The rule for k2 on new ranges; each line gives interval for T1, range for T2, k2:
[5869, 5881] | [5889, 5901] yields 6.31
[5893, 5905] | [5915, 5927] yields 6.62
